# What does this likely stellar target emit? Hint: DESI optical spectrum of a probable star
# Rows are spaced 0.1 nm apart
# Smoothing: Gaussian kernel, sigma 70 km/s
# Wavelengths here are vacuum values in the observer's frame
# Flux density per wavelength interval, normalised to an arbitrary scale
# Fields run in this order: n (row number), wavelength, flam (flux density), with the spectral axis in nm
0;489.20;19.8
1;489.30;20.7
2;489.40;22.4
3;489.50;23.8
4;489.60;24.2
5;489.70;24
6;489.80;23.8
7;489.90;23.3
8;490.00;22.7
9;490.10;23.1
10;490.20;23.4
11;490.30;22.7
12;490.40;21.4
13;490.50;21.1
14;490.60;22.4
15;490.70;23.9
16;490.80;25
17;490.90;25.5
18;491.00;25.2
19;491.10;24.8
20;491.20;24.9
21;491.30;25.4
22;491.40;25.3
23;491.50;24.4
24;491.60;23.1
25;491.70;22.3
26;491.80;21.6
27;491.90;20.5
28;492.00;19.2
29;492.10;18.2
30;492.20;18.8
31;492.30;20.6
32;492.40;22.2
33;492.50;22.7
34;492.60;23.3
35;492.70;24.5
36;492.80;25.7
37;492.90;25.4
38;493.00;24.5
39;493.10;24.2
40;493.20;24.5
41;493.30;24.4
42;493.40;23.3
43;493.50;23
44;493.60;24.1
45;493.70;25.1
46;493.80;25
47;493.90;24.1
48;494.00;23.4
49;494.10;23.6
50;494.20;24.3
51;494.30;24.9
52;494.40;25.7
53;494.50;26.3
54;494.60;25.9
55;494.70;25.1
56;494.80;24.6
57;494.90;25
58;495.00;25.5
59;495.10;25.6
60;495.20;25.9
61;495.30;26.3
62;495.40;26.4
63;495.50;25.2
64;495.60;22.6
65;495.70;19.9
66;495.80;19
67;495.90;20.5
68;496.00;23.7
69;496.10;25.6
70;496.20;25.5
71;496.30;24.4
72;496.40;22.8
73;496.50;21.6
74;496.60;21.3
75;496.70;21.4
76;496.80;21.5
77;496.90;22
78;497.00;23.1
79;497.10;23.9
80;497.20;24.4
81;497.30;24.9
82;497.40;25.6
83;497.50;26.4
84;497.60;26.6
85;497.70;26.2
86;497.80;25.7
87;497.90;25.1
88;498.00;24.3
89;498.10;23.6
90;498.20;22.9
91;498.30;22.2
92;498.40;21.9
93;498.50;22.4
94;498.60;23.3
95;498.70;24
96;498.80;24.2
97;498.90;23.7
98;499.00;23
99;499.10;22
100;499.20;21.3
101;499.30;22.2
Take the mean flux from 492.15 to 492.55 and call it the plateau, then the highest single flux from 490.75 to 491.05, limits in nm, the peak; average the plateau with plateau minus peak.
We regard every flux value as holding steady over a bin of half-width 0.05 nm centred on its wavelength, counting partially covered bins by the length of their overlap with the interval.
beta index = 8.3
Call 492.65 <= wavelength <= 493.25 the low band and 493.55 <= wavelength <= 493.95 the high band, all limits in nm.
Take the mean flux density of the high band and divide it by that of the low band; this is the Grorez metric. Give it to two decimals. 0.99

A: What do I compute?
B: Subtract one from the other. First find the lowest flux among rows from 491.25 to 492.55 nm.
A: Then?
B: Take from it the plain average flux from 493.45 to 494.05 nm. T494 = -5.9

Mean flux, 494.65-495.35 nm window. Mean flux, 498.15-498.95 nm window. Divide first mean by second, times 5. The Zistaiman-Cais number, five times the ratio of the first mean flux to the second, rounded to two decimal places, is 5.51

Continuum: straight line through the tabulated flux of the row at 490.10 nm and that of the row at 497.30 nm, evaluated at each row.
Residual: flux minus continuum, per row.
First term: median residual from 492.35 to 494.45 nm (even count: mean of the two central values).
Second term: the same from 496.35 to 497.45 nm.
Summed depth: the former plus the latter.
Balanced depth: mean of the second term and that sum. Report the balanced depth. -1.7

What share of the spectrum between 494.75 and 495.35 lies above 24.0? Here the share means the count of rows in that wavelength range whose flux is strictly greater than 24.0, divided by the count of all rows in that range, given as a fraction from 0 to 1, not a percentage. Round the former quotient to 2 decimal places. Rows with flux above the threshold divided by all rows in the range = 1.00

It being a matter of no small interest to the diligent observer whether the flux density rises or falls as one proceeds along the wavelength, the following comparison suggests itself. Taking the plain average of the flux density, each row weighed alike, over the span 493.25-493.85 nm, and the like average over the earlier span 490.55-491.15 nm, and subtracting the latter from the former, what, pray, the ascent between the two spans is -0.3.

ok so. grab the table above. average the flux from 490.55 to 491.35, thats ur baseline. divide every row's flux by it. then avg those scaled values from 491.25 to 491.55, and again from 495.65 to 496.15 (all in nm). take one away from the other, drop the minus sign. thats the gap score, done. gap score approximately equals 0.134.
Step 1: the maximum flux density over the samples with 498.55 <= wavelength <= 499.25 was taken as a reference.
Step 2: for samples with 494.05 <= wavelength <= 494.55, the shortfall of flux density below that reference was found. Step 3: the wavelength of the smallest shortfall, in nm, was 494.50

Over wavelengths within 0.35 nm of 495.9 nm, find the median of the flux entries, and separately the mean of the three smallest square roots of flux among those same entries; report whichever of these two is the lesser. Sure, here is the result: 4.45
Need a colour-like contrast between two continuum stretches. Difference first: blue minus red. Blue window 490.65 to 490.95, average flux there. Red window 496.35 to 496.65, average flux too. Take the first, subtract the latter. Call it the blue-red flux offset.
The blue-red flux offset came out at 3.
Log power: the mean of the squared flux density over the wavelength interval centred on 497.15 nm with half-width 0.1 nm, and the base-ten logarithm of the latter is 2.77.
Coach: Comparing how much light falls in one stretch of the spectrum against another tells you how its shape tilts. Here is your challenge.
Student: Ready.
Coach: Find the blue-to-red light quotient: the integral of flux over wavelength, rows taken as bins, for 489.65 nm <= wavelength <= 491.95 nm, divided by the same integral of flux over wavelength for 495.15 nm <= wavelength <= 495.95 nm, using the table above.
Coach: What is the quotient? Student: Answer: 2.9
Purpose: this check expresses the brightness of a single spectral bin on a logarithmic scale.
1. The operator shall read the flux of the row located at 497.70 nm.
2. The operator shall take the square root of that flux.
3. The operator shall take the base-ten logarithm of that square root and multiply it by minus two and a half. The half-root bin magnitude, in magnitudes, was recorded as -1.77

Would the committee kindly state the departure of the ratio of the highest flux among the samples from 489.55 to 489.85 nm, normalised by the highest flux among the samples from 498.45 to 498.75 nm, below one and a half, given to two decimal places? 0.49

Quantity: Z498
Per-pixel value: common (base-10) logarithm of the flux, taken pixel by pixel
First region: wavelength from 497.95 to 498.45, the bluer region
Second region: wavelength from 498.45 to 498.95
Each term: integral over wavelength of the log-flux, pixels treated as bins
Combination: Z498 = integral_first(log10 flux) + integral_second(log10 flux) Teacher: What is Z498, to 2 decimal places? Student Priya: 1.37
